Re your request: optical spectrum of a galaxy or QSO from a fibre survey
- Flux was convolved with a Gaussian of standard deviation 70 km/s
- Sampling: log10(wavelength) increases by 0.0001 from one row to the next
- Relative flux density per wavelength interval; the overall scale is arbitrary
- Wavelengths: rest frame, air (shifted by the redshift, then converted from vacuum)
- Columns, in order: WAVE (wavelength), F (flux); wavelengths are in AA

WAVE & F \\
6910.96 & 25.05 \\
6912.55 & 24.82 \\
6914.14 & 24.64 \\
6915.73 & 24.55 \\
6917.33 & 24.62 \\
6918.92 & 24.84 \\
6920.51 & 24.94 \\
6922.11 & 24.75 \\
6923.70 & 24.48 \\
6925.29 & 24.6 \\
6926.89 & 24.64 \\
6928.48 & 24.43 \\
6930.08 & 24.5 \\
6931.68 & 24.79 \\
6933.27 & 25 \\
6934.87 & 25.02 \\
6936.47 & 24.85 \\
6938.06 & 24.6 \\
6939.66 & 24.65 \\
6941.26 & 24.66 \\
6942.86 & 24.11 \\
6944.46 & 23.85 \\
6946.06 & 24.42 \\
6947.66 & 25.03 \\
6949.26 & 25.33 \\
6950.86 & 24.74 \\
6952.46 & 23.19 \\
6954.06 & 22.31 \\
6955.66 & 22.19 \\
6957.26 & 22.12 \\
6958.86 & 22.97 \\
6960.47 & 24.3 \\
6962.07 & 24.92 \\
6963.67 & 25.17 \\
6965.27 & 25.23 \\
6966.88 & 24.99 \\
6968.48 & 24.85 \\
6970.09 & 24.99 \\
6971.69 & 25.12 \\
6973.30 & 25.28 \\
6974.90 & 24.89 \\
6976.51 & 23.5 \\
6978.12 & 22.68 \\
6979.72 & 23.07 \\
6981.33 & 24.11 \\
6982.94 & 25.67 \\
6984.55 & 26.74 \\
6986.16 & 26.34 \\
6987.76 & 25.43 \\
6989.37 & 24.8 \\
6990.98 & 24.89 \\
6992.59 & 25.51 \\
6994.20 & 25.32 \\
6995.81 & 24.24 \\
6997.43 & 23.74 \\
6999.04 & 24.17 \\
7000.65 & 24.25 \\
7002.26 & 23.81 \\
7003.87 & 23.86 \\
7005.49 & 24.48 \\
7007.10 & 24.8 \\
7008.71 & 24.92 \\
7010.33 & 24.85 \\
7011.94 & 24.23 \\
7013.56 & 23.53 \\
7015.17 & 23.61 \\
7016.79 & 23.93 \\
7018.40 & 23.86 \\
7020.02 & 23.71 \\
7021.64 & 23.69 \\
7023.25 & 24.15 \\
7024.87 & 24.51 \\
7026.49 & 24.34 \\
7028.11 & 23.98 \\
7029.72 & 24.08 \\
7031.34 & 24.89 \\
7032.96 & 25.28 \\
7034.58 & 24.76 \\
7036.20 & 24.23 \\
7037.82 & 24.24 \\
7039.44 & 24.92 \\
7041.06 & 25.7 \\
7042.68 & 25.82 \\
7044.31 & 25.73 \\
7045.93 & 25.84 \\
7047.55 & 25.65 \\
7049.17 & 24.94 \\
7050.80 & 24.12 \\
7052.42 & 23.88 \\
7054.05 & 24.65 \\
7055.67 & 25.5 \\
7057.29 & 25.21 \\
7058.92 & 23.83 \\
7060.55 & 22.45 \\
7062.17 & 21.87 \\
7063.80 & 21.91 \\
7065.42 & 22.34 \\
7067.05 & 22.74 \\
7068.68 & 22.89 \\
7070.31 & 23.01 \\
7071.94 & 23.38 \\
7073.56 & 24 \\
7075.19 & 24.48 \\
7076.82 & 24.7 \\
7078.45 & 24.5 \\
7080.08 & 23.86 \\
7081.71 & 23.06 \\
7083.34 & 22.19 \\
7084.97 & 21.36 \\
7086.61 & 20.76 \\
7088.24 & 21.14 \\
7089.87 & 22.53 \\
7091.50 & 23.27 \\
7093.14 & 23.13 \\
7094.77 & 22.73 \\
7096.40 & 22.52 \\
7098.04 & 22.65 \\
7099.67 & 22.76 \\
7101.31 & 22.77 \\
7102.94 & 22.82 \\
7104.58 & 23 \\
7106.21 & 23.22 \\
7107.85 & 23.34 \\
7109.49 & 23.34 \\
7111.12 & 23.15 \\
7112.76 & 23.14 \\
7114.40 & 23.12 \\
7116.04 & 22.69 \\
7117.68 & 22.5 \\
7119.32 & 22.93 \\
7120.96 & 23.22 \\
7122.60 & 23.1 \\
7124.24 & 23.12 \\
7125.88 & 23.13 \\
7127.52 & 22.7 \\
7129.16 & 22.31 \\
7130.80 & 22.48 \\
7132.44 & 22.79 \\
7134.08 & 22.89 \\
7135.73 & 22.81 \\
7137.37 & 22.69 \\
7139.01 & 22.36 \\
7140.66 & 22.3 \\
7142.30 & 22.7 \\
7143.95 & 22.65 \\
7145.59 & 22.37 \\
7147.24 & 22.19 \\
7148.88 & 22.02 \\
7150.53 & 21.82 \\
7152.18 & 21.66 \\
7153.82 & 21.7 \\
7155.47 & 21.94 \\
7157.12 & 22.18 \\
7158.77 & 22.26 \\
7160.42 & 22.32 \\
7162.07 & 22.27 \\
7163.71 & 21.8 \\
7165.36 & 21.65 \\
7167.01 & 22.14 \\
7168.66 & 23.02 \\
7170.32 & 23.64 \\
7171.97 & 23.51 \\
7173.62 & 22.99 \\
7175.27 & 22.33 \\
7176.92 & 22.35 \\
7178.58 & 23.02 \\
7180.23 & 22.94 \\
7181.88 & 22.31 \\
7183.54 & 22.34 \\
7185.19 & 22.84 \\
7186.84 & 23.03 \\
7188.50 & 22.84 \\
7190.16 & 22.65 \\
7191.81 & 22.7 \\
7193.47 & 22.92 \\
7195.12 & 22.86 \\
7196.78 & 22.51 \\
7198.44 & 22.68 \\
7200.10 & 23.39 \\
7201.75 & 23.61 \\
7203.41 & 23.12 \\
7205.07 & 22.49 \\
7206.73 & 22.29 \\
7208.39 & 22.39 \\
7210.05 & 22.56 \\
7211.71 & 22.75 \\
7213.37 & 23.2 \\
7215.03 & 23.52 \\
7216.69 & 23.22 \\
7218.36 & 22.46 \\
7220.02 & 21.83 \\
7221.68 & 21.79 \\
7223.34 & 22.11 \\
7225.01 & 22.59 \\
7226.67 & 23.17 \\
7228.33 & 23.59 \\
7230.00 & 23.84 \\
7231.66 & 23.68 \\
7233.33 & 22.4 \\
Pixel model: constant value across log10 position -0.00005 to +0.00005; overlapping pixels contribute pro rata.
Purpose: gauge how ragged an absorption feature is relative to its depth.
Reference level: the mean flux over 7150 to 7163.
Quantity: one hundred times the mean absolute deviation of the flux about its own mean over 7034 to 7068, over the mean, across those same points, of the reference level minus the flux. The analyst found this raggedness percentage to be -48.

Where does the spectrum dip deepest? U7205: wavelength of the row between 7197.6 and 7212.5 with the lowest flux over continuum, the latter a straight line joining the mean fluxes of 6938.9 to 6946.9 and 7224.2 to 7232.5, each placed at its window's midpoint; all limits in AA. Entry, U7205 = 7206.73 AA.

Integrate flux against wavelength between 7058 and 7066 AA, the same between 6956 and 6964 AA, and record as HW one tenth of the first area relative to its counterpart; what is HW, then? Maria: 0.095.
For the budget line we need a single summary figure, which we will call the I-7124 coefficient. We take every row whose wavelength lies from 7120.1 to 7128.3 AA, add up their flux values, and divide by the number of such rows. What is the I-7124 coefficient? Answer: 23.1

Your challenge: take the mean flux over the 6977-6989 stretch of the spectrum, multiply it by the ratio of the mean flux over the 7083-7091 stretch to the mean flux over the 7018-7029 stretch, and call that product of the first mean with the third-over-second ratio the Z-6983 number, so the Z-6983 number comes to 22.3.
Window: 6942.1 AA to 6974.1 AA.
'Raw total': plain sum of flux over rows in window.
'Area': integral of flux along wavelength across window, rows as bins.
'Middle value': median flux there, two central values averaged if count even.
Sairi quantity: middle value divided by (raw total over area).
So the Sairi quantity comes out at 39.7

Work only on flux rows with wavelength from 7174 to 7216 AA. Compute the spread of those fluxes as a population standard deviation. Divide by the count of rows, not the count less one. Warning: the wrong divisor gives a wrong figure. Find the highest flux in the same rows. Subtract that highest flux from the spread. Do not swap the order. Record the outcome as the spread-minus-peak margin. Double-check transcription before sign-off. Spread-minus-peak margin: -23.2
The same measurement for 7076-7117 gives -23.8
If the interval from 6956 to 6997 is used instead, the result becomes -25.7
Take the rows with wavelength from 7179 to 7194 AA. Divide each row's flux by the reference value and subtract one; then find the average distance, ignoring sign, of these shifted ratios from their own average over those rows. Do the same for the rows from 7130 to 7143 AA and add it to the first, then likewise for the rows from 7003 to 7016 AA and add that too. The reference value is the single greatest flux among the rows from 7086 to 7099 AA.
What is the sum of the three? 0.037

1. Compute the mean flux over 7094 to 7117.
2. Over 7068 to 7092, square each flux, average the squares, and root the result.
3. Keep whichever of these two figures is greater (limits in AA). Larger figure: 23.0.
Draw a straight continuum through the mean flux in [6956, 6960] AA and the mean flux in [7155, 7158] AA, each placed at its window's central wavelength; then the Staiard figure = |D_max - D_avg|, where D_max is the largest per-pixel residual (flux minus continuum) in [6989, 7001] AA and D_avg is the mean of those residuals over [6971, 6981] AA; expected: 1.5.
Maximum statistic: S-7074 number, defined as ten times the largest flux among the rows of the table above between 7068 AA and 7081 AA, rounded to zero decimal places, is 247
